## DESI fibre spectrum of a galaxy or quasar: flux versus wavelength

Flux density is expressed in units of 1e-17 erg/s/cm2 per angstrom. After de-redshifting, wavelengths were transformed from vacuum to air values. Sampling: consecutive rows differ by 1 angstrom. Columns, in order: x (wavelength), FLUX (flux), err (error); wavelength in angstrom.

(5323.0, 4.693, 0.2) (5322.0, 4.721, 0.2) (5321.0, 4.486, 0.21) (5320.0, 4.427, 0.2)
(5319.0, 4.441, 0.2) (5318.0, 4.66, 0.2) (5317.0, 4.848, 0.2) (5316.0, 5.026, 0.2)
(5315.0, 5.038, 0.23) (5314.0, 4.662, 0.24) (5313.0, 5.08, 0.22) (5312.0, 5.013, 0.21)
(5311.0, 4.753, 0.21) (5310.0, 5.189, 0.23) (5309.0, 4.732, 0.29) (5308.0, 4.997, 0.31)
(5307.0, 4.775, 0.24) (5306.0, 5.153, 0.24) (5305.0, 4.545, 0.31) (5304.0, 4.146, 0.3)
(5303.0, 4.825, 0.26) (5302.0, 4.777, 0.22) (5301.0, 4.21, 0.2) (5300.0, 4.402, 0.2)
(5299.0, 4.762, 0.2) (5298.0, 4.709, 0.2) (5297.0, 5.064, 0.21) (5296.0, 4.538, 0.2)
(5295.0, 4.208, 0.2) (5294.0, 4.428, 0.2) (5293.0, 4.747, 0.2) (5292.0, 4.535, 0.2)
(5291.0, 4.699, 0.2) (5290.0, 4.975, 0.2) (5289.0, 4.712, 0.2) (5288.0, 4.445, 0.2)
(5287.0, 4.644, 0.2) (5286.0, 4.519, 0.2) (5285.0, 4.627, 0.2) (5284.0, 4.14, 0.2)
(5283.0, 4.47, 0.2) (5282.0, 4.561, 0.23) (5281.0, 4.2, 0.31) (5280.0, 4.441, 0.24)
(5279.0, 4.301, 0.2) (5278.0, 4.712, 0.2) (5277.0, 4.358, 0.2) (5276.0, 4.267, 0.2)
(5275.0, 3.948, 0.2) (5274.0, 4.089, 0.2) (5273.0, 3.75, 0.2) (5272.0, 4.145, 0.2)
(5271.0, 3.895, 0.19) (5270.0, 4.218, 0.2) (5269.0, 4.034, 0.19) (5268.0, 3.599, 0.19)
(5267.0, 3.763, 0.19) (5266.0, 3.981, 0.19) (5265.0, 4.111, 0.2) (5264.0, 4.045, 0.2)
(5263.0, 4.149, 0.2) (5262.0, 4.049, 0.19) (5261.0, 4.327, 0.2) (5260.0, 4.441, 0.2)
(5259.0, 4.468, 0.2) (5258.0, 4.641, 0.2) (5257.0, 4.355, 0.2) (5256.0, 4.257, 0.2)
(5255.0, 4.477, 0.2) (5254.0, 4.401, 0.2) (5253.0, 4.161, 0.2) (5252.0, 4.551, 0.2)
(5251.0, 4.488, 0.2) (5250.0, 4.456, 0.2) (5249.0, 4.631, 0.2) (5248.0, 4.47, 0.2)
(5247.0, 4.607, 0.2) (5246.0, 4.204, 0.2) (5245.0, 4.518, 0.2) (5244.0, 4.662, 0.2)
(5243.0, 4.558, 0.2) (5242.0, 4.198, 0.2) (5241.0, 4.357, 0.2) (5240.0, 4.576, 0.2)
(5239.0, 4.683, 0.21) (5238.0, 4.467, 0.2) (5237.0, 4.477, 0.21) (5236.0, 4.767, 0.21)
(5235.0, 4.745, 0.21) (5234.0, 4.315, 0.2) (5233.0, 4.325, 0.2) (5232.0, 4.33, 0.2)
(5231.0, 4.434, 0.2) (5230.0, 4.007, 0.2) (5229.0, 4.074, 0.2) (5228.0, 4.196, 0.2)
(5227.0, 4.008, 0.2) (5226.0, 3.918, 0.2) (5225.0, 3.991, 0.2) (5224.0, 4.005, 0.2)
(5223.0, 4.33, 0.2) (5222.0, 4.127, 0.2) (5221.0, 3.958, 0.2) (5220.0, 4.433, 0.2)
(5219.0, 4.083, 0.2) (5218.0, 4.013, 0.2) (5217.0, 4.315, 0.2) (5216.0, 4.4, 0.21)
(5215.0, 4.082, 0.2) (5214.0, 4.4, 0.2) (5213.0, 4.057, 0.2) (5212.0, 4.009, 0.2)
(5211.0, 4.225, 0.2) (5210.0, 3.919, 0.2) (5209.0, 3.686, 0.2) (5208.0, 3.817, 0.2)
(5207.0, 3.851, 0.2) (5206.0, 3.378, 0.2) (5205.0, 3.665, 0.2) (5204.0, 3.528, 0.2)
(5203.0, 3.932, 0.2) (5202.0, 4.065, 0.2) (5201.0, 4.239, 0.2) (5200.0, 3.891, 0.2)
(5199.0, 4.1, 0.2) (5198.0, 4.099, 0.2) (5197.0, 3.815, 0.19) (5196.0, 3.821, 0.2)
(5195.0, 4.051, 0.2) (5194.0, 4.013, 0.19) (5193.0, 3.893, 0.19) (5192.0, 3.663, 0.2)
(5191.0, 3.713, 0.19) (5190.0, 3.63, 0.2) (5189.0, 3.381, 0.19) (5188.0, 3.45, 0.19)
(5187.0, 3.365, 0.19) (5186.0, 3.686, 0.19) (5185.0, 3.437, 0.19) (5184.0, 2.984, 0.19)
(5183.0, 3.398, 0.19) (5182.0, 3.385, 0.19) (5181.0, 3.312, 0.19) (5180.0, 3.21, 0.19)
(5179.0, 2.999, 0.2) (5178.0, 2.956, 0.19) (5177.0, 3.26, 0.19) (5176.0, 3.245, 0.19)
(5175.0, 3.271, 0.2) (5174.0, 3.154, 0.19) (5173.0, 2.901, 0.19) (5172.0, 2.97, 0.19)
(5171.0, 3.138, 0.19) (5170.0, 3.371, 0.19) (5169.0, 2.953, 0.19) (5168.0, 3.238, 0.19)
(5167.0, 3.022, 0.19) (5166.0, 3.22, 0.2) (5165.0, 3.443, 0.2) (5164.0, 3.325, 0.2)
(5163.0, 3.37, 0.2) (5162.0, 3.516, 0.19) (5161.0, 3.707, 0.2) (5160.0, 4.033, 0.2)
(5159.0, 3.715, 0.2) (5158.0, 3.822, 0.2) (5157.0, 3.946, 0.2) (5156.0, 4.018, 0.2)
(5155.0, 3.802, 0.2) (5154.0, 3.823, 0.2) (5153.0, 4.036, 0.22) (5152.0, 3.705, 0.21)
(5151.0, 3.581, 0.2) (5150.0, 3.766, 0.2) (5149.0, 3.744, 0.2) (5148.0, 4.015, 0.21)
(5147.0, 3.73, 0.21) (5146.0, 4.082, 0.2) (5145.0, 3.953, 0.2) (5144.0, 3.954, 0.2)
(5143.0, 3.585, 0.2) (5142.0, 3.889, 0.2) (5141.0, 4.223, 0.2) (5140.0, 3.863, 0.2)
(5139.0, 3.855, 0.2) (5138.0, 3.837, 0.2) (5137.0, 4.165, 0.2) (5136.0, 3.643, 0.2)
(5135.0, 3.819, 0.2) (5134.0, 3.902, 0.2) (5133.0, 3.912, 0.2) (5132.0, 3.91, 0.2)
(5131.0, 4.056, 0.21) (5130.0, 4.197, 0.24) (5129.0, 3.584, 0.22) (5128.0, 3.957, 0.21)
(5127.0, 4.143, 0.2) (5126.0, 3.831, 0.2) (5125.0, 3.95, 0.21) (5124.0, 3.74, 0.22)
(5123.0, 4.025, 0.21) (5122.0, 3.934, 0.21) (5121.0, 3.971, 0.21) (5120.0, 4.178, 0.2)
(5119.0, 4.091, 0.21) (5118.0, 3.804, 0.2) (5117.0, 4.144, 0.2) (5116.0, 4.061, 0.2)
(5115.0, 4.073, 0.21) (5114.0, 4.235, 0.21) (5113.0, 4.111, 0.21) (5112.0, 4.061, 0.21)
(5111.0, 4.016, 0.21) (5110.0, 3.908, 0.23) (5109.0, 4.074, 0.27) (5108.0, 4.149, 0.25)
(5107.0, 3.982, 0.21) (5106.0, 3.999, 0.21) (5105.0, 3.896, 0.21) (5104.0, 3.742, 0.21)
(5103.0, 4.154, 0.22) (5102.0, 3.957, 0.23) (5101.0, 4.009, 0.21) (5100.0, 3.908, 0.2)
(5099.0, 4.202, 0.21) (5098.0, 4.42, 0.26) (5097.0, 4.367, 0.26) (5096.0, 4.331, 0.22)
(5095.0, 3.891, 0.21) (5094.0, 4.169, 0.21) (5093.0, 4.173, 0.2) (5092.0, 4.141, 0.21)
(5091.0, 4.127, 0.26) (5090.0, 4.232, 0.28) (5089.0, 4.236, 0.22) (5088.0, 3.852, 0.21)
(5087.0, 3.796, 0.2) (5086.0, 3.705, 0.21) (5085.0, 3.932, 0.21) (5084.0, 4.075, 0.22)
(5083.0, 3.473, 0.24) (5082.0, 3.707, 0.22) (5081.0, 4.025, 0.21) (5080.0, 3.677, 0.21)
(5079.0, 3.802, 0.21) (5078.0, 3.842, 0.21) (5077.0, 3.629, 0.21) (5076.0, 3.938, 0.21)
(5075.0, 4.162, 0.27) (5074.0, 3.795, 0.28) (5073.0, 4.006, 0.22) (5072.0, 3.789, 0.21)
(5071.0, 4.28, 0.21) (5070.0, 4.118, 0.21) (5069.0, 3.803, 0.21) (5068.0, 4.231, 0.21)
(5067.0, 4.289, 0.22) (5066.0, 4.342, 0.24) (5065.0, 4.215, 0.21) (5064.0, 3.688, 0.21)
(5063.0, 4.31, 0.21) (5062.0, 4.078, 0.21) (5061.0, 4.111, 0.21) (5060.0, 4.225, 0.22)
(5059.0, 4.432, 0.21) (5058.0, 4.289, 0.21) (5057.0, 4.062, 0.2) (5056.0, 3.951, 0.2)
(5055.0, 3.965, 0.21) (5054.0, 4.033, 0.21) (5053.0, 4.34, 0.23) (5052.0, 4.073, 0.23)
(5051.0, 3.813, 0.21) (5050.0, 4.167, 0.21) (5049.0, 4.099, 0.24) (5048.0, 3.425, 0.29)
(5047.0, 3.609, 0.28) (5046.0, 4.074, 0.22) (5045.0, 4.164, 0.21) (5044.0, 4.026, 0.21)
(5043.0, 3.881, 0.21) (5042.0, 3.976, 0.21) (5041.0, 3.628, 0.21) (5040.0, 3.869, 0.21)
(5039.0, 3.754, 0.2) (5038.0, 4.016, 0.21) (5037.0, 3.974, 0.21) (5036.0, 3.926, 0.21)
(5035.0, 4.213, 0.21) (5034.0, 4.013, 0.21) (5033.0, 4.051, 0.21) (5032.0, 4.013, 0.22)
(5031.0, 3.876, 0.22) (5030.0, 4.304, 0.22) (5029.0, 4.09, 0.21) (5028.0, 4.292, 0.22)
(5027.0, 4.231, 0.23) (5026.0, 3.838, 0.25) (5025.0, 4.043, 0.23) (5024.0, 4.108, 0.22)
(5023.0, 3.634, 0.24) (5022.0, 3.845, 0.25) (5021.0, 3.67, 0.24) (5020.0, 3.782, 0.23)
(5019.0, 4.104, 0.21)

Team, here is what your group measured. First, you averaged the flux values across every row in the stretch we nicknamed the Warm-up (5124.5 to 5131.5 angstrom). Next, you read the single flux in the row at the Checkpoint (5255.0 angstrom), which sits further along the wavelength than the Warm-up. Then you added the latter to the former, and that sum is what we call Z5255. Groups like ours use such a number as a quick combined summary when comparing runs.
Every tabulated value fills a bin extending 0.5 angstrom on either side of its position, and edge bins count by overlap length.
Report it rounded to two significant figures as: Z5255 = 8.4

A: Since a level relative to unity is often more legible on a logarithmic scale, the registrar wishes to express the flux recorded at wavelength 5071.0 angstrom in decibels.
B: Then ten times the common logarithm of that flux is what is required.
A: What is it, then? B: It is 6.31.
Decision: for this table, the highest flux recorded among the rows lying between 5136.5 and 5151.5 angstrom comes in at 4.223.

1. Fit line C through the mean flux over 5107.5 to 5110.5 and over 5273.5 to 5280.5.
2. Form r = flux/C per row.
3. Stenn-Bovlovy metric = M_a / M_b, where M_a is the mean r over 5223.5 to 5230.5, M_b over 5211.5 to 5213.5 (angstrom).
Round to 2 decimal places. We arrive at 0.99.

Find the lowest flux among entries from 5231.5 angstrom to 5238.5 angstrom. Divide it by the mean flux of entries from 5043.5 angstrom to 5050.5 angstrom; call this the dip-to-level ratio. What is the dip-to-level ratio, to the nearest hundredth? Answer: 1.10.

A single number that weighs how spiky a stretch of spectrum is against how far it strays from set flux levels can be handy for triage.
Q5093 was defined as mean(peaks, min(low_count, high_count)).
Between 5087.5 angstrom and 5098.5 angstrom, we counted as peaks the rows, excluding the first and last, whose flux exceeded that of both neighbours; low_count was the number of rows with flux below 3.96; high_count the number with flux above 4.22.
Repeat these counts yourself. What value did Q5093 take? 2.0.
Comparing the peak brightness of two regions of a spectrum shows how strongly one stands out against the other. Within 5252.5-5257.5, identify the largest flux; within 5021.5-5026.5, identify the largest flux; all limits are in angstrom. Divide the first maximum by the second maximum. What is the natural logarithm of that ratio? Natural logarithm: 0.09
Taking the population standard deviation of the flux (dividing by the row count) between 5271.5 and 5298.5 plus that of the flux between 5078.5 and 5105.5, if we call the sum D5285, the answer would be 0.53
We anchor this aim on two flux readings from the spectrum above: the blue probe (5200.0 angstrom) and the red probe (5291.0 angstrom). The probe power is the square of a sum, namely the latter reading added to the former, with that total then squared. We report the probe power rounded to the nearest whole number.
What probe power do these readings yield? 74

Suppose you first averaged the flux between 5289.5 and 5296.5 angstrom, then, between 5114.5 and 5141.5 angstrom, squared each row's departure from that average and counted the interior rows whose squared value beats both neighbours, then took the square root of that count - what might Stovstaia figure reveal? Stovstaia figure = 3.00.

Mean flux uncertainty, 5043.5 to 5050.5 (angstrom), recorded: 0.237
